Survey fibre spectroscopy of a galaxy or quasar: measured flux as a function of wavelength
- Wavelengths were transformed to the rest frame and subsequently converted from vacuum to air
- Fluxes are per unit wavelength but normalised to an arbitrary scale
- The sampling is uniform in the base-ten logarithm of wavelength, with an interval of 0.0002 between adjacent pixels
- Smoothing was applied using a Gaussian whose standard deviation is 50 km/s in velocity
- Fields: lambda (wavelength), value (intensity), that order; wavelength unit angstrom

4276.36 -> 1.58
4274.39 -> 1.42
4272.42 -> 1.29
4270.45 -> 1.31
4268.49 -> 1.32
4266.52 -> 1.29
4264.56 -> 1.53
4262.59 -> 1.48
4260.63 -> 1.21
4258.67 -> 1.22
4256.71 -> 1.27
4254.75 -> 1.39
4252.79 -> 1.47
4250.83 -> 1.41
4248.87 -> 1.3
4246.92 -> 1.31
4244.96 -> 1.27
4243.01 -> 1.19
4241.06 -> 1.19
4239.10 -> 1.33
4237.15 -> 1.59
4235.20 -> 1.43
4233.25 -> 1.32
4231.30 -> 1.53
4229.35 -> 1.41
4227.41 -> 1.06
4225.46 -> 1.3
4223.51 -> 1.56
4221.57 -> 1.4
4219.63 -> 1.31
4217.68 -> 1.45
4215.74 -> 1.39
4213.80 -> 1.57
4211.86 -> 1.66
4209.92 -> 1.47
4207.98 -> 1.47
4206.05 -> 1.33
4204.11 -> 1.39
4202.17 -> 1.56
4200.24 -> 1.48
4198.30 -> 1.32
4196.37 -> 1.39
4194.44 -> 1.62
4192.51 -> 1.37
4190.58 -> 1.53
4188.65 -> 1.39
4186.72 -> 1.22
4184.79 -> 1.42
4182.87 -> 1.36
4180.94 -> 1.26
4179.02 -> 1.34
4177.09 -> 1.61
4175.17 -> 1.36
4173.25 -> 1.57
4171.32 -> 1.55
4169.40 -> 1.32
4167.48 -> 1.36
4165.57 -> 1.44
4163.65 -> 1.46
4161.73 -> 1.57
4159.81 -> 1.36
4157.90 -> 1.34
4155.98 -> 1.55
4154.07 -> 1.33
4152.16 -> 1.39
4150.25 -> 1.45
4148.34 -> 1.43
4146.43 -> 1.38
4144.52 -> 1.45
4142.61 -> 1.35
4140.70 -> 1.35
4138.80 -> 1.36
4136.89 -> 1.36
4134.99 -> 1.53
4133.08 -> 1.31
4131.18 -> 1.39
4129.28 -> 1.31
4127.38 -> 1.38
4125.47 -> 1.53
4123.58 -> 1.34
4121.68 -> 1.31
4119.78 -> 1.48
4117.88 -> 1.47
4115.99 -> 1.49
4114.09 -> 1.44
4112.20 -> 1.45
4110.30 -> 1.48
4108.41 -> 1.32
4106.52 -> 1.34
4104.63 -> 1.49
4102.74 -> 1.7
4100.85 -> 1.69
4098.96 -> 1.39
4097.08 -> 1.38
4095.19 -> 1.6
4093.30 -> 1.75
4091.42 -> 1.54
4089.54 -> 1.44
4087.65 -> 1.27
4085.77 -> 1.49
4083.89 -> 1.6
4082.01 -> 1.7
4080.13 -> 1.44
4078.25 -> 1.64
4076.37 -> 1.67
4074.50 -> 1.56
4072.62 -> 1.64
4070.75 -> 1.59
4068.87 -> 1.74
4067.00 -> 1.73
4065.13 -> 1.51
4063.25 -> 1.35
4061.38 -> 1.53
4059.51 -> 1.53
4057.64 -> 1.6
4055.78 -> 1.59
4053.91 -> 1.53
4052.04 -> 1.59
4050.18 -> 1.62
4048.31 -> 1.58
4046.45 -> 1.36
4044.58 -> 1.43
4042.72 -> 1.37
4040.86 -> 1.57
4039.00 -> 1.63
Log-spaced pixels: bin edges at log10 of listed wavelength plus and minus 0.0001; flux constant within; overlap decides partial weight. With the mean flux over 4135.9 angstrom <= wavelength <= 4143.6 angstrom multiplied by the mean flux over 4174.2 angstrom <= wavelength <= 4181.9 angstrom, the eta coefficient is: 1.89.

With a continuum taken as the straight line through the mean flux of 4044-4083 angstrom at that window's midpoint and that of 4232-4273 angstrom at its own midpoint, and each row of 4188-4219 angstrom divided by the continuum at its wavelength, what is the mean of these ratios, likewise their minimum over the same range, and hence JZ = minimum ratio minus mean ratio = -0.105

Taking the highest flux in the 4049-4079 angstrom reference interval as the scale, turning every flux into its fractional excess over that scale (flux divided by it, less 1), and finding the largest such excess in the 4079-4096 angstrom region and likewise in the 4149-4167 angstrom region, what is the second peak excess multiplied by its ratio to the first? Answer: 1.7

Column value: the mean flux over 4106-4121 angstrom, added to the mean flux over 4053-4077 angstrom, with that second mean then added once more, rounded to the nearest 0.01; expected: 4.60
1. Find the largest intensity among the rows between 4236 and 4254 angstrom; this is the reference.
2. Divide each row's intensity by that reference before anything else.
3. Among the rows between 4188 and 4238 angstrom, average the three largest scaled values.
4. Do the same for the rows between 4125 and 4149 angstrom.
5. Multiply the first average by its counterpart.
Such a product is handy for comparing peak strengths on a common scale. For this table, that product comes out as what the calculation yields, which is 0.97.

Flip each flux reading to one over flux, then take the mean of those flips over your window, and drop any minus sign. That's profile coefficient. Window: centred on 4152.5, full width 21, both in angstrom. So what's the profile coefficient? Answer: 0.71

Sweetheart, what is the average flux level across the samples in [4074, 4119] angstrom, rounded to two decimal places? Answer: 1.51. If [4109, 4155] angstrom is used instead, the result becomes 1.41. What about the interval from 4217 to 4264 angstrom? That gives 1.35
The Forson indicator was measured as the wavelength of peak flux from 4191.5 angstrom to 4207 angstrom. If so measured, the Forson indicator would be 4194.44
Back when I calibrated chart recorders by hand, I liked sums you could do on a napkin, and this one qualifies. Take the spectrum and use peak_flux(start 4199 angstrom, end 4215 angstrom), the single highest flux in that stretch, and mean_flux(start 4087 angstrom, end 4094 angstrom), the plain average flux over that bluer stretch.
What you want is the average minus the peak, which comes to -0.16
